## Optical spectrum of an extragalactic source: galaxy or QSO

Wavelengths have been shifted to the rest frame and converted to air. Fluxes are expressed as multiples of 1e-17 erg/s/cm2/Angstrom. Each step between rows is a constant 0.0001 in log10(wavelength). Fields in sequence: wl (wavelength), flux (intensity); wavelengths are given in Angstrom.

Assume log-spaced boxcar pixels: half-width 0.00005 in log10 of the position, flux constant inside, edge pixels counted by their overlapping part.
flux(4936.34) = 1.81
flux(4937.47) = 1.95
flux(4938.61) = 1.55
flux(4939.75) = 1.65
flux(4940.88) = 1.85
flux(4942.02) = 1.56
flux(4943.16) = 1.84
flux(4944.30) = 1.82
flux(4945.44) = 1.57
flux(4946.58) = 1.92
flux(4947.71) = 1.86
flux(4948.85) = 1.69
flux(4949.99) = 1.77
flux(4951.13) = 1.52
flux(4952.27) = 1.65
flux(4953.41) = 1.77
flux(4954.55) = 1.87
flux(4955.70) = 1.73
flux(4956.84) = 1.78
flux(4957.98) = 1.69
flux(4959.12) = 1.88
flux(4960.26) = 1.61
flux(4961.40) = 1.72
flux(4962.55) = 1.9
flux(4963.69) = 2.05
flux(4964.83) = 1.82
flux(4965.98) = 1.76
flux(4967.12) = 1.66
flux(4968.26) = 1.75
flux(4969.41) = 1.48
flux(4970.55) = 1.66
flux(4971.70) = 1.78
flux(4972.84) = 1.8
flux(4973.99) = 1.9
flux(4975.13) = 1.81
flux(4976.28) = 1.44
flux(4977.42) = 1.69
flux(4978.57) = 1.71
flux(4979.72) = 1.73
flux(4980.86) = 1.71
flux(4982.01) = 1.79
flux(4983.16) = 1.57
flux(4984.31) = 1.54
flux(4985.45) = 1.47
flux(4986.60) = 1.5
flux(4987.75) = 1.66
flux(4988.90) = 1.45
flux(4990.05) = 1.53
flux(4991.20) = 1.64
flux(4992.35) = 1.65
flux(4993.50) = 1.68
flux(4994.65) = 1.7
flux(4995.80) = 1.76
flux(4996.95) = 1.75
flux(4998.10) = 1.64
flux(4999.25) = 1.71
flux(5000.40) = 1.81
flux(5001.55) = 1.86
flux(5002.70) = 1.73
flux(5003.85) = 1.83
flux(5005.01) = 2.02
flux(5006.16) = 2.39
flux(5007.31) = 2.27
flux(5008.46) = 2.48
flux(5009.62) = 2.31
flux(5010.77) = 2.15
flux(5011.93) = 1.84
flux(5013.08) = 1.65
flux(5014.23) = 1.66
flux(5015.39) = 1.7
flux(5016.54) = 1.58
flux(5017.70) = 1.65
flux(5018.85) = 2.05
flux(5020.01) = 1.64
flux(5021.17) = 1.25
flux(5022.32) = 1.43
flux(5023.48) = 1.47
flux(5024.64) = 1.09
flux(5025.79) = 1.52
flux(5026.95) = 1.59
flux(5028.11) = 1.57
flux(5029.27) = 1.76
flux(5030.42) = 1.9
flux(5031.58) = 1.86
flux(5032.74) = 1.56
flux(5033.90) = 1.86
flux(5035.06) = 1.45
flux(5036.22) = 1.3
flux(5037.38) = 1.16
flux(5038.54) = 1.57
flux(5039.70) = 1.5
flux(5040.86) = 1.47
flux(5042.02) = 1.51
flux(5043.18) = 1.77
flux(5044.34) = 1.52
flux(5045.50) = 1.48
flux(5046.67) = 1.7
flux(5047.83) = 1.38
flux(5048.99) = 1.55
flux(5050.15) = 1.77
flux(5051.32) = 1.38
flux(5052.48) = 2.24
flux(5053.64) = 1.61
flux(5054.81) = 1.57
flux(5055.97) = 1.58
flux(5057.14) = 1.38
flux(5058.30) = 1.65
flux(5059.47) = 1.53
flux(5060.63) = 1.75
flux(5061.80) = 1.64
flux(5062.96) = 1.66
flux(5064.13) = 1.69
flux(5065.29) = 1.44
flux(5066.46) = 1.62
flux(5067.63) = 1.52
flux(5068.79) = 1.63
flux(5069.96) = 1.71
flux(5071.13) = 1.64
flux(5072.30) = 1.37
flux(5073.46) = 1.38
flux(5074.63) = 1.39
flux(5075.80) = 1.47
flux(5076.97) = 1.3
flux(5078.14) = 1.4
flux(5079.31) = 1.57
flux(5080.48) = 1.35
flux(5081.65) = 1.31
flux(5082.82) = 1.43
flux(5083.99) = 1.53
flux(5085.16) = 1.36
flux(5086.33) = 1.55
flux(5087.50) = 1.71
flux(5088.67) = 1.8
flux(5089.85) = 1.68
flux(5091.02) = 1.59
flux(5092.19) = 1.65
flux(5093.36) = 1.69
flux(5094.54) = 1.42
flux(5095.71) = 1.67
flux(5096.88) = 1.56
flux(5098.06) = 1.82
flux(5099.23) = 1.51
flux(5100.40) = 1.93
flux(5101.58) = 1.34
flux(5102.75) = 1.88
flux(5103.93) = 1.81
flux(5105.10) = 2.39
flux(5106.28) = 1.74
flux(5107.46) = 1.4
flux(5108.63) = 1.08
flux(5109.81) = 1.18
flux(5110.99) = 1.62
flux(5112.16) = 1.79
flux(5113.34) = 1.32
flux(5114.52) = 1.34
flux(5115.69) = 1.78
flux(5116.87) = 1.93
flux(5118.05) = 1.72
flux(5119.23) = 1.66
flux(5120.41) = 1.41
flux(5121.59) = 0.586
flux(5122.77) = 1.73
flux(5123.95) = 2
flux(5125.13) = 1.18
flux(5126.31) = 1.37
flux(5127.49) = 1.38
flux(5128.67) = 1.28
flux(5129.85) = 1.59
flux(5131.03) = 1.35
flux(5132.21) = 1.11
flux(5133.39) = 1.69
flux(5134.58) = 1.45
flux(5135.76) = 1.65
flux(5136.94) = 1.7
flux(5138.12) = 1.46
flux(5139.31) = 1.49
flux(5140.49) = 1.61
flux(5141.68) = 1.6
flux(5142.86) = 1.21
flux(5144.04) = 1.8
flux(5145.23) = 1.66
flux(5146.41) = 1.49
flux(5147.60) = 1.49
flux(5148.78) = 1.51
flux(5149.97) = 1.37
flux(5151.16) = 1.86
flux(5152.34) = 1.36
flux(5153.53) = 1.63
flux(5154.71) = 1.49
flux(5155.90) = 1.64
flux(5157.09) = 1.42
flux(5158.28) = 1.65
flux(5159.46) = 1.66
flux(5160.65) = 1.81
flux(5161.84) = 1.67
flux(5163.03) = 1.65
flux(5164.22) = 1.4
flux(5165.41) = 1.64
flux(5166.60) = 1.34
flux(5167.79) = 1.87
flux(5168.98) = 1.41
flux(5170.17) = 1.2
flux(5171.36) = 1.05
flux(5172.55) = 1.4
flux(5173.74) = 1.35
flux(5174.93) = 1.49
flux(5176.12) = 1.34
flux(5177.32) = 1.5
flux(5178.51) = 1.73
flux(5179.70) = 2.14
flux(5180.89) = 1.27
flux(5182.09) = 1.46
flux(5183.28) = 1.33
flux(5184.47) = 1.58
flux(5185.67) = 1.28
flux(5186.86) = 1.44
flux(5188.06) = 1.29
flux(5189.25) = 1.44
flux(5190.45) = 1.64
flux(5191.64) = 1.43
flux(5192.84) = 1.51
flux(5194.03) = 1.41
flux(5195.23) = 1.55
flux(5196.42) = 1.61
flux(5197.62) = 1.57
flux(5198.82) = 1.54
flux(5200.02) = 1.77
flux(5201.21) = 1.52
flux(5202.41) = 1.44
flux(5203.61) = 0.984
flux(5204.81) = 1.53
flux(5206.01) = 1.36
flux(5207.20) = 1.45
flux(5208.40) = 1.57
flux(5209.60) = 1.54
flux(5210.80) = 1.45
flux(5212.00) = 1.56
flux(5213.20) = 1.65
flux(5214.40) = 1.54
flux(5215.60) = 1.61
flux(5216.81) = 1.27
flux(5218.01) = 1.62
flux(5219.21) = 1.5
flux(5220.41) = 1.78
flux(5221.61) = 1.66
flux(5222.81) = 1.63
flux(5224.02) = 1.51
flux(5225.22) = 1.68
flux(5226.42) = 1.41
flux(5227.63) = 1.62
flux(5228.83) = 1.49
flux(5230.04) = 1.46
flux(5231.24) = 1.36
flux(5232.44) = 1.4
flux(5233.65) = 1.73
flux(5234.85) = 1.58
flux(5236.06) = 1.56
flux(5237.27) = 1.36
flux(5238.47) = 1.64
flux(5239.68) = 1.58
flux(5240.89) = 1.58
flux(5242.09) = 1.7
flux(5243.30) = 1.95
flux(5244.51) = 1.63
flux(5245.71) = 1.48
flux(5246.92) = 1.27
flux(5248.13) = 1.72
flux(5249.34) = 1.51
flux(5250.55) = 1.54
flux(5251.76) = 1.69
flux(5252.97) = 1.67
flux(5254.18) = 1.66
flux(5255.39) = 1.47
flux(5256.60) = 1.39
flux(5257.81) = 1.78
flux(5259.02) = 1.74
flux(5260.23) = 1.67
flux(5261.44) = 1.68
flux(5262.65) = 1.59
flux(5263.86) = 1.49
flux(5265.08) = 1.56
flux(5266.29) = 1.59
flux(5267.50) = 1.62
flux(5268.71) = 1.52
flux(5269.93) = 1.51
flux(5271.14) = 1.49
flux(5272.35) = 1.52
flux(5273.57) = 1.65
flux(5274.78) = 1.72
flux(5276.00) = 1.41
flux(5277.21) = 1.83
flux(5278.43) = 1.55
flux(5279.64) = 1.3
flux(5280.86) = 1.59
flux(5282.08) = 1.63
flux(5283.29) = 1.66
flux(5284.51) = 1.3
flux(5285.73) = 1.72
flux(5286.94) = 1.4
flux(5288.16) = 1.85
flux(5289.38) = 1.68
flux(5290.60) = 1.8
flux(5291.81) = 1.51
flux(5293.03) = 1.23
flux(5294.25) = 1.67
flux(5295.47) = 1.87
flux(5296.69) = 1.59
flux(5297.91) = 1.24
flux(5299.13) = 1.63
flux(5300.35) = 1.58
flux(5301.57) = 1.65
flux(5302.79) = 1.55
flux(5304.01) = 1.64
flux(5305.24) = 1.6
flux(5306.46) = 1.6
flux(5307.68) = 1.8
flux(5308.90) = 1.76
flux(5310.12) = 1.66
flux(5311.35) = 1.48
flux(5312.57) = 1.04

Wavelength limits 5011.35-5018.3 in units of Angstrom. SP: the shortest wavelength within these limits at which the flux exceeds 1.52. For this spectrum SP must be 5011.93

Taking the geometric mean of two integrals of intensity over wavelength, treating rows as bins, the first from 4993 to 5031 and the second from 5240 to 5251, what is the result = 34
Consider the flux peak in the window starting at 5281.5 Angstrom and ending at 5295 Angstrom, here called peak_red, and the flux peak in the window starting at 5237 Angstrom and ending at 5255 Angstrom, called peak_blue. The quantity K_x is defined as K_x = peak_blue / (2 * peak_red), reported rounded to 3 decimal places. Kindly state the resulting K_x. 0.527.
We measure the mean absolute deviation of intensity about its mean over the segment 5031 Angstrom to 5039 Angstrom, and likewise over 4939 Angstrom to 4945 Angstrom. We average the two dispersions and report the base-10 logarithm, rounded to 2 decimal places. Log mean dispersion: -0.81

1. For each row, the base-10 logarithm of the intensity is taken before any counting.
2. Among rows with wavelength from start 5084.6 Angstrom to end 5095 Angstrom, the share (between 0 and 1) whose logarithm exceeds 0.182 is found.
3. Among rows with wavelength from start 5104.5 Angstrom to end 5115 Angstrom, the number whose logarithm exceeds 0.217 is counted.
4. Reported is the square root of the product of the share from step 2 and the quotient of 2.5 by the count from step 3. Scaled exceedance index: 0.81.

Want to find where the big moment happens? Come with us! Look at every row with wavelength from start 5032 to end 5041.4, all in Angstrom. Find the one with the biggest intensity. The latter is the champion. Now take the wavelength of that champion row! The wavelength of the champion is 5033.90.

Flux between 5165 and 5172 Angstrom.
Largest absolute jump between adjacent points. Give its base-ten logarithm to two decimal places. -0.28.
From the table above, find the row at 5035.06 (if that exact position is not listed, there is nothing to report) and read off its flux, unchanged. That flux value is 1.45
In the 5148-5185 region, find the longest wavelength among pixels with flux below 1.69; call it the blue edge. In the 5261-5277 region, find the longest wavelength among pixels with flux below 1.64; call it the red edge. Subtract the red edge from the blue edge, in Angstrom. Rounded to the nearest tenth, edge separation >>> -91.5 Angstrom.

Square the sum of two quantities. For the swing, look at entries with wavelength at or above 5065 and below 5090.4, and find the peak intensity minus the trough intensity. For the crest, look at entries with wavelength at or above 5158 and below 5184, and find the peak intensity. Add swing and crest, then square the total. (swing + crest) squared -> 7.0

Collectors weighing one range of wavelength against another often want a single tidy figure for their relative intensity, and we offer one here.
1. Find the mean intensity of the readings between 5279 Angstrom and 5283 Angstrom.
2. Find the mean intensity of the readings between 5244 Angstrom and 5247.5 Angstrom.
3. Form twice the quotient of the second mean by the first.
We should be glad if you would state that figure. 1.9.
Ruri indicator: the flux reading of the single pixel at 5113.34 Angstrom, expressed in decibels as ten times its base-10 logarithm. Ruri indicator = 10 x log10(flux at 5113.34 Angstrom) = 1.2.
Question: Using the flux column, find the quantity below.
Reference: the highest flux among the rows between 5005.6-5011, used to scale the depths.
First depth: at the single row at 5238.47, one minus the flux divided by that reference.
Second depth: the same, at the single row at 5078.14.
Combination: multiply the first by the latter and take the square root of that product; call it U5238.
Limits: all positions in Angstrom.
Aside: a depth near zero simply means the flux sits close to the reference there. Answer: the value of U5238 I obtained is 0.384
